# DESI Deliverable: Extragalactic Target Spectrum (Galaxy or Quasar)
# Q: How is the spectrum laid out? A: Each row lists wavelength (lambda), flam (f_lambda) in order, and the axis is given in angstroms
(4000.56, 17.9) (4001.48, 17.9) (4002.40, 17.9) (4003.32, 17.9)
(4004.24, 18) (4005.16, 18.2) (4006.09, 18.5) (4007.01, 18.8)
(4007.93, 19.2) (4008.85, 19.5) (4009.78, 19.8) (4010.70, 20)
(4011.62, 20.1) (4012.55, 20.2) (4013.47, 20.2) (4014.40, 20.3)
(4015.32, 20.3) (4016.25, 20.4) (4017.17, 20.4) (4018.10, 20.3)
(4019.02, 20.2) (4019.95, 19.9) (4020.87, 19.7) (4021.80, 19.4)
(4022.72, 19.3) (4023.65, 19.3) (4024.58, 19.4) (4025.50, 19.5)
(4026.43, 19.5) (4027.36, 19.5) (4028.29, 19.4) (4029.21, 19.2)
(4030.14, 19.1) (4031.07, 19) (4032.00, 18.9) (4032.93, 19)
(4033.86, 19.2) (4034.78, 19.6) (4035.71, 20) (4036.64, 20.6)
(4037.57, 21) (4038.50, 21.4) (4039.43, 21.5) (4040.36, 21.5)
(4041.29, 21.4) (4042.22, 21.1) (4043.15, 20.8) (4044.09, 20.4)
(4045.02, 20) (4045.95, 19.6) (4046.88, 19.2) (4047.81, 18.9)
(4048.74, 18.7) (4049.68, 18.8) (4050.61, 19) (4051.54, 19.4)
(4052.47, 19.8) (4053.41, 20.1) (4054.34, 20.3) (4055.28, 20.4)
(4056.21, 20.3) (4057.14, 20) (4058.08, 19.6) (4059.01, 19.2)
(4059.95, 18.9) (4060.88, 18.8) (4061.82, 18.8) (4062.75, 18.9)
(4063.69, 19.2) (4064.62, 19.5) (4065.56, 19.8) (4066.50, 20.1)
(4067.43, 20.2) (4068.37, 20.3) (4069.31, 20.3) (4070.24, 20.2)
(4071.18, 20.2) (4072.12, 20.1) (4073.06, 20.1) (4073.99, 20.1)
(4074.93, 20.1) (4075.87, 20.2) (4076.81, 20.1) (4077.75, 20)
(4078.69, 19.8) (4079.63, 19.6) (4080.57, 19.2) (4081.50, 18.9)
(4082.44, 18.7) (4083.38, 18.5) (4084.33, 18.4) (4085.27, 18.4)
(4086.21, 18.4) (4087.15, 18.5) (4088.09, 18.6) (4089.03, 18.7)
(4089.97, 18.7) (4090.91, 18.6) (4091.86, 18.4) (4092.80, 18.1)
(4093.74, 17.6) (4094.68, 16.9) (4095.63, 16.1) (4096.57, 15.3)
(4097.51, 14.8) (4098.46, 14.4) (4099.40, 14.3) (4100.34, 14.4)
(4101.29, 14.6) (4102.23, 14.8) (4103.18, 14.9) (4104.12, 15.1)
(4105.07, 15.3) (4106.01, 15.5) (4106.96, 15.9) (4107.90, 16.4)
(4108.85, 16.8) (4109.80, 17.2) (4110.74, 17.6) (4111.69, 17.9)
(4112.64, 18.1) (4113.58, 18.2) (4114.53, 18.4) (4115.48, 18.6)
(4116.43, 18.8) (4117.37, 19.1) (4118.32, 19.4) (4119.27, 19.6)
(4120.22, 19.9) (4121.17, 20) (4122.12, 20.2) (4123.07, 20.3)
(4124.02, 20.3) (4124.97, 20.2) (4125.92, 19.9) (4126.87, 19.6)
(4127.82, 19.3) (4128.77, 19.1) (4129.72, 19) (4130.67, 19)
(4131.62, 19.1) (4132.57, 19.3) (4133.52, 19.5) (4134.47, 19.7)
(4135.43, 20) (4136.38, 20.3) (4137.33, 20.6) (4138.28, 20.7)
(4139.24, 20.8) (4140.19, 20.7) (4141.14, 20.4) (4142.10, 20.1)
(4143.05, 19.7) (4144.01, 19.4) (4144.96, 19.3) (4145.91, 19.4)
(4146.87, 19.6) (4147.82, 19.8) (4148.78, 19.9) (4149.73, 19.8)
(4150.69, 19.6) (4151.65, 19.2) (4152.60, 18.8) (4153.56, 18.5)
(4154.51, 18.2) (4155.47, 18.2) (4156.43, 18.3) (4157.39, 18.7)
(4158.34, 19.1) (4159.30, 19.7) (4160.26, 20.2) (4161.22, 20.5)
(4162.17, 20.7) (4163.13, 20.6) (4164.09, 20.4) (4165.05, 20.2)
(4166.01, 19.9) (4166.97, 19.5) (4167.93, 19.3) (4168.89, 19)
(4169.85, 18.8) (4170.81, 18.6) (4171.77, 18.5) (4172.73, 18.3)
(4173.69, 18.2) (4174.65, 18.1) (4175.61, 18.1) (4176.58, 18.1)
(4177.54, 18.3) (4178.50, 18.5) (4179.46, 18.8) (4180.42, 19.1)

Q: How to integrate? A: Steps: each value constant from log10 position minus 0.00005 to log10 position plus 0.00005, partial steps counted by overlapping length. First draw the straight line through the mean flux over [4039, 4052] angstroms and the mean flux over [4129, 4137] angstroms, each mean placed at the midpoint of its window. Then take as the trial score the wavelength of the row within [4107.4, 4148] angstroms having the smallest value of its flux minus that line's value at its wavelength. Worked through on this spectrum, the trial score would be 4107.90 angstroms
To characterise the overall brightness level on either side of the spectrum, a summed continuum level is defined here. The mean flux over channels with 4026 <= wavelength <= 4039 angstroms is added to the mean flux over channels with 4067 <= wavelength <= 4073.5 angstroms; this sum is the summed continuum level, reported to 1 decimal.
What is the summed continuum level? 39.9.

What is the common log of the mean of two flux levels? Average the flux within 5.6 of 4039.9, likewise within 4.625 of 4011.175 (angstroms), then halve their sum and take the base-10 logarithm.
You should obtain 1.31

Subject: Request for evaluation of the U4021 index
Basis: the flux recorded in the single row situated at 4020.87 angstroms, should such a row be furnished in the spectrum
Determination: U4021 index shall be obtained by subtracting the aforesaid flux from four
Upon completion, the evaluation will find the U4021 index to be -15.7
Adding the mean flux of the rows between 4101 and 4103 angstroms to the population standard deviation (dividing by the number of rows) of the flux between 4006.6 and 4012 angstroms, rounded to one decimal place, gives 15.2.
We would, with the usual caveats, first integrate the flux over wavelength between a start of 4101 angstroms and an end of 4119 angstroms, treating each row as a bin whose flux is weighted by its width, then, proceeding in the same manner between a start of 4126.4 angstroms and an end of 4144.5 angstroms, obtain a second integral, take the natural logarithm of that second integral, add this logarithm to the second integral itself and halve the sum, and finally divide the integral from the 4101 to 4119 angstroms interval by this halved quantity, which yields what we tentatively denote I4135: 1.68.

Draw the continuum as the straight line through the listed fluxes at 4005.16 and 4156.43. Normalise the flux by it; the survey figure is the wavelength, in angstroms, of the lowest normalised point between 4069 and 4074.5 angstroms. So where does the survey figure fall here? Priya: 4073.99 angstroms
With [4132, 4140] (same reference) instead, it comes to 4132.57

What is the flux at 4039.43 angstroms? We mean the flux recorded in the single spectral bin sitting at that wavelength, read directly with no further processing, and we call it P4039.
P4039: 21.5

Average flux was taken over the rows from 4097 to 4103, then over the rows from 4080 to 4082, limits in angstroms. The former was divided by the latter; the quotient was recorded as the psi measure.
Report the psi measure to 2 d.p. 0.76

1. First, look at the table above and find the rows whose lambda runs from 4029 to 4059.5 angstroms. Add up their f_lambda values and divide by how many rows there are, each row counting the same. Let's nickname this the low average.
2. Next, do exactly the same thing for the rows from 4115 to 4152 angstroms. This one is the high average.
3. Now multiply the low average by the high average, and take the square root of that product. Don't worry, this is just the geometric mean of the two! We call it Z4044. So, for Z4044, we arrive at 19.8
